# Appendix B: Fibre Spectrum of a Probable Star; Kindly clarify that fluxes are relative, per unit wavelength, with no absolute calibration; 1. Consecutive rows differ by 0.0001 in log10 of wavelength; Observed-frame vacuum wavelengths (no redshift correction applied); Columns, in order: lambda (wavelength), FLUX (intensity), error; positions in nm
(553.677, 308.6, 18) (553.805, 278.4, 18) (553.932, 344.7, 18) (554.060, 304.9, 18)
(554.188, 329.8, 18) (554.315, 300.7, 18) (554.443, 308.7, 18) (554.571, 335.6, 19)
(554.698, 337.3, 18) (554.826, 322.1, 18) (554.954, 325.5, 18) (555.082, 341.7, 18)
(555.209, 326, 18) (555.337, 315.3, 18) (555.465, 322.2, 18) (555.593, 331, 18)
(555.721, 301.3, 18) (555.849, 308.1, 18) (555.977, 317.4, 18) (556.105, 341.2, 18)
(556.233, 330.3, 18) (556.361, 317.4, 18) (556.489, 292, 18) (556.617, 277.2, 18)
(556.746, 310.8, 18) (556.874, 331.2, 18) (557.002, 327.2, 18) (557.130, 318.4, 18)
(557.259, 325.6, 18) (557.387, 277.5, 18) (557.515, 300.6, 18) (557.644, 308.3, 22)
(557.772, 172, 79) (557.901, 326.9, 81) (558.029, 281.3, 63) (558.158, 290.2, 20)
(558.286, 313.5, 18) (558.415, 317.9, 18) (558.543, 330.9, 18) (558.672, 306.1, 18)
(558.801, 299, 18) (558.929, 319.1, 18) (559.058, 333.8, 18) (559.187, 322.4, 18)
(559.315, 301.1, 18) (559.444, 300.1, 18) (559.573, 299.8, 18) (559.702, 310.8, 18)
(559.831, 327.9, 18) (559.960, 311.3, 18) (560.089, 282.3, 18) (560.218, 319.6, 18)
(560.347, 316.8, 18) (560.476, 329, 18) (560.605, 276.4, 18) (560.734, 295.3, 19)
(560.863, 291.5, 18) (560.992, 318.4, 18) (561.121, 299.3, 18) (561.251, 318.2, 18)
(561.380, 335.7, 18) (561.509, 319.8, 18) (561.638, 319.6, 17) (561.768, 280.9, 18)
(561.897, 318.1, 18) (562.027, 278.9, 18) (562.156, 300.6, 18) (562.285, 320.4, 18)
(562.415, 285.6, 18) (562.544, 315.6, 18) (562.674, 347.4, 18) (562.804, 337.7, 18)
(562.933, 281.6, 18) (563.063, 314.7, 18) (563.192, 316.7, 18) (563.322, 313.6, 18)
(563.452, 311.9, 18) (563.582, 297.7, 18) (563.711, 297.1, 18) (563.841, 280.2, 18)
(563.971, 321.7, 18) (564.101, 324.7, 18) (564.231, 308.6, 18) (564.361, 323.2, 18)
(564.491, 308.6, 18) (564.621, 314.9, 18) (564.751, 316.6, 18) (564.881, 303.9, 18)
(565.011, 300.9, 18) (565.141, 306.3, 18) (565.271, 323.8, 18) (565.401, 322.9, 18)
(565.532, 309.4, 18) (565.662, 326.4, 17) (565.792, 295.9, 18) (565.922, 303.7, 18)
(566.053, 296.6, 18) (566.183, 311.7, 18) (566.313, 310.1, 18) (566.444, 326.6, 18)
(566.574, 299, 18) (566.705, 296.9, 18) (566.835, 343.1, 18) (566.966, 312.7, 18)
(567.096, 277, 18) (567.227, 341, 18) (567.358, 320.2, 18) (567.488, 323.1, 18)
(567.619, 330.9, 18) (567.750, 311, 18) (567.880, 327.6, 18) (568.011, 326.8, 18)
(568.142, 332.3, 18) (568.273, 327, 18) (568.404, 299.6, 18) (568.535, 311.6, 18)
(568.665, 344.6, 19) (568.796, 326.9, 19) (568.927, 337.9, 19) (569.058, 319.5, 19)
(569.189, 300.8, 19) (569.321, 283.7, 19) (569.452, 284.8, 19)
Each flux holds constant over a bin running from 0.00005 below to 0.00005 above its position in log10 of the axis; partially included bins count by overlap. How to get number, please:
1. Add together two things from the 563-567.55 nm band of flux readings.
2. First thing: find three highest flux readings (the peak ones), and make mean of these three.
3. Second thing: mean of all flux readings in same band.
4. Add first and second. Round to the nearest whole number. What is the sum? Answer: 648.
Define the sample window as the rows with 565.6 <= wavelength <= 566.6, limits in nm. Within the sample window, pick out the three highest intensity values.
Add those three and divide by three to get 322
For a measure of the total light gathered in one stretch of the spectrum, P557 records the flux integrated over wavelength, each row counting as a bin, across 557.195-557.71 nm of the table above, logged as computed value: 156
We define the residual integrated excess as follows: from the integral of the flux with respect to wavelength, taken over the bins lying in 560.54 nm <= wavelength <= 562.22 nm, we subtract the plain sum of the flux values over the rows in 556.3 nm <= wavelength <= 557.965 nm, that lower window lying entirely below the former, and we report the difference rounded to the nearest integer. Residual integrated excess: -3374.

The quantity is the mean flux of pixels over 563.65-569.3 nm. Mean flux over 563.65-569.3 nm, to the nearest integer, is 315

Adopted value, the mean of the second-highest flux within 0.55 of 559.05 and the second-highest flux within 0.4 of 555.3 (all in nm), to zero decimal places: 331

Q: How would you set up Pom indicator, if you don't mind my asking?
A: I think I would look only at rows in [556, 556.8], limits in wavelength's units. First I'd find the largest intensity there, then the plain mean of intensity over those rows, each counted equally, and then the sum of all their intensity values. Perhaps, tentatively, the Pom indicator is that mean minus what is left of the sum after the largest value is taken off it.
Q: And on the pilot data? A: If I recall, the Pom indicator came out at -1216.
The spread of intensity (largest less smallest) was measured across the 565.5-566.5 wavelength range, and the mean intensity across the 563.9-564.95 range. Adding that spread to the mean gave 346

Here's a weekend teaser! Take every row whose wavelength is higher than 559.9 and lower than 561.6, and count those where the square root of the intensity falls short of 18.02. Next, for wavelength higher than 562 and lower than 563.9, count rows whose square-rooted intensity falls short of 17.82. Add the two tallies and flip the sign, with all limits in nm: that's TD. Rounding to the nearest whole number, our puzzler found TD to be -23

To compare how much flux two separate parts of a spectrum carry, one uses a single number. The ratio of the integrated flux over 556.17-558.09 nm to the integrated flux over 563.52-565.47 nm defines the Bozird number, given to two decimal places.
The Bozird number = 0.95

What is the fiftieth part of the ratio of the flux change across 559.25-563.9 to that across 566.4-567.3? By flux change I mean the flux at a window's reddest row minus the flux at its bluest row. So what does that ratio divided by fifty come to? -0.029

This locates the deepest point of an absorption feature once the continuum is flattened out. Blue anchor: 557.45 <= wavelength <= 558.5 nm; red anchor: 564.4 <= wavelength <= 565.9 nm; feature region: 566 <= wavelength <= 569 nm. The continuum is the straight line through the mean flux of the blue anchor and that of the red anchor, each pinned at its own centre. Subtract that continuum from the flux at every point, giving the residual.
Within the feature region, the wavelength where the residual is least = 567.096 nm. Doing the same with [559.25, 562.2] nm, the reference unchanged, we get 562.027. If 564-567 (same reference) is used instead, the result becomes 566.705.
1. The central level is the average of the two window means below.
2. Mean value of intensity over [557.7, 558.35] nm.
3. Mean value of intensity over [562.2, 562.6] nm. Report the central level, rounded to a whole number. 292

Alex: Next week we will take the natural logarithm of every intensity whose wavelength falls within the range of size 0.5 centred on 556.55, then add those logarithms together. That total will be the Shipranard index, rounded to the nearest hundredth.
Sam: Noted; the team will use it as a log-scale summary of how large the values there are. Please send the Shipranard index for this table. 22.80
